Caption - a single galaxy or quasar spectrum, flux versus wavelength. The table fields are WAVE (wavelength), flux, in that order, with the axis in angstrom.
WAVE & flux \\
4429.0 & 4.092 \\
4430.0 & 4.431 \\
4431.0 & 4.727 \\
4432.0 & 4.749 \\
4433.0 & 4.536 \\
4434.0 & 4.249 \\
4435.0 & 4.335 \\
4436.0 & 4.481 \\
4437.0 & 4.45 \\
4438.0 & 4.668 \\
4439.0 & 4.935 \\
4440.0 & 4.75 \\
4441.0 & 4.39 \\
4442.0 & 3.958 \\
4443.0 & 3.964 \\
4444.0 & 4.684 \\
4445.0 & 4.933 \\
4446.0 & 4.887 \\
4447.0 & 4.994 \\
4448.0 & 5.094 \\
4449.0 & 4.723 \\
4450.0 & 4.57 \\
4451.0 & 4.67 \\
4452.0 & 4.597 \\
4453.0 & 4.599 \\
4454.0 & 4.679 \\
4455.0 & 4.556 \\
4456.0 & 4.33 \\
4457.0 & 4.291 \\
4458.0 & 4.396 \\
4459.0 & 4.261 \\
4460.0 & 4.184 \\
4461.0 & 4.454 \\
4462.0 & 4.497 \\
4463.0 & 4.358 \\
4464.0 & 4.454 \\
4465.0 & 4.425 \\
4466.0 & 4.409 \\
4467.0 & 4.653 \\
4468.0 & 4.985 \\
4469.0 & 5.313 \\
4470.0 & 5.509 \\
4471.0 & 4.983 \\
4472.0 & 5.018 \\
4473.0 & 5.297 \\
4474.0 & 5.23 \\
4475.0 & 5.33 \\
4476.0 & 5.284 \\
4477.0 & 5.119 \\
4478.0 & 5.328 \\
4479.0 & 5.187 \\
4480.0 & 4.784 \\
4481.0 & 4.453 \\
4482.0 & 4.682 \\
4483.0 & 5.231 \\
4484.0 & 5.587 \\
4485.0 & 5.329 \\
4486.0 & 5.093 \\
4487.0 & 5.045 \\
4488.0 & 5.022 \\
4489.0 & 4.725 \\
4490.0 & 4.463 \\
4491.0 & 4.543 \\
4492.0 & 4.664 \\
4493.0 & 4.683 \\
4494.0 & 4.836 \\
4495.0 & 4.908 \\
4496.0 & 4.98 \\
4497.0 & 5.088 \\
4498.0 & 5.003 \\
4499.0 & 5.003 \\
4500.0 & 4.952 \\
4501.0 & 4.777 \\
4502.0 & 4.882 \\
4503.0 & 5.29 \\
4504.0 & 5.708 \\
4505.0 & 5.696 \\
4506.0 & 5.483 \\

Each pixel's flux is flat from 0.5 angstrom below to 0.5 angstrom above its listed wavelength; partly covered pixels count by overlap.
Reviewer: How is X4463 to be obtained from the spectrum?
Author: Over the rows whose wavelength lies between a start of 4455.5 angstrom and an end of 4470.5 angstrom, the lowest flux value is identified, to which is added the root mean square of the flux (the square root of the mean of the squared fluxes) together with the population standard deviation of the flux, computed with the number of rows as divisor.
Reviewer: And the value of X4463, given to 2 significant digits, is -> 9.1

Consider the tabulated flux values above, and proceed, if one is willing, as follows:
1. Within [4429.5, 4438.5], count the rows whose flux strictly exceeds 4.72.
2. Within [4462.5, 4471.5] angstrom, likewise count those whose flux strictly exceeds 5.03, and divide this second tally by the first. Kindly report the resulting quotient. 1.0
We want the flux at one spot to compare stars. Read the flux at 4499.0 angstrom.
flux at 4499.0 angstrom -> 5.003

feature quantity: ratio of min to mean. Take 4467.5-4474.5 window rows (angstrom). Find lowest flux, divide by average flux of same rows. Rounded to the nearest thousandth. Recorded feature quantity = 0.960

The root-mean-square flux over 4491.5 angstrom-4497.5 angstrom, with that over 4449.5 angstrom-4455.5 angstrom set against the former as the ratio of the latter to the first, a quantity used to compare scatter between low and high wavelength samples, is 0.95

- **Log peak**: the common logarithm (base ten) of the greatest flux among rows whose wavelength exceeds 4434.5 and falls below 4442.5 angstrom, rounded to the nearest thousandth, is 0.693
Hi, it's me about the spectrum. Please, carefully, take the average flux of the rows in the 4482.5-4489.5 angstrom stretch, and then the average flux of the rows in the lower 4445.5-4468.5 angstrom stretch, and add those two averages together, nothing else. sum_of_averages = 9.7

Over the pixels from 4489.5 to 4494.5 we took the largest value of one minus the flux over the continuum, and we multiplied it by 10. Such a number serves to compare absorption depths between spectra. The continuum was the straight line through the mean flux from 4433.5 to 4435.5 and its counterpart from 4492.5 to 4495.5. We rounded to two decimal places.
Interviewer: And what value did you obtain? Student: 0.65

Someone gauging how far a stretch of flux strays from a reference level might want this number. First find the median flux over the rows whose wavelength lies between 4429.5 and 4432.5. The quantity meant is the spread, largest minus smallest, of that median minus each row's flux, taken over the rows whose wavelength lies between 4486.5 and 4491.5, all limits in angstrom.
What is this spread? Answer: 0.58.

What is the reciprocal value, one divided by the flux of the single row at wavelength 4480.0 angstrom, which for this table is 0.209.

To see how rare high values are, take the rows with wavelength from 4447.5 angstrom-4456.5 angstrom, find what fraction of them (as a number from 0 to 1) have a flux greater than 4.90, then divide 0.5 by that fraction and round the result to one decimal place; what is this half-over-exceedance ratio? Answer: 4.5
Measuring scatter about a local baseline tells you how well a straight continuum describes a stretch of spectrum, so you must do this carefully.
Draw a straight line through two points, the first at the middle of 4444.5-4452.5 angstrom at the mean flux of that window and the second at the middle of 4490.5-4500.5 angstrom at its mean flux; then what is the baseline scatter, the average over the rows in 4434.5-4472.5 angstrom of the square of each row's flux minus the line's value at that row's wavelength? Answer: 0.148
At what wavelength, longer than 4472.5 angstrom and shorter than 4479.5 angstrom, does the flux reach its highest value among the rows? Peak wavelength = 4475.0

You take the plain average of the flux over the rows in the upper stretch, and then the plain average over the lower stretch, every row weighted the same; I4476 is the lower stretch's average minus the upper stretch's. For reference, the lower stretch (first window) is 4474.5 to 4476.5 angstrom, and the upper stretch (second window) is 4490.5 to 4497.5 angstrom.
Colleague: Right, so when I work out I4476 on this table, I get 0.5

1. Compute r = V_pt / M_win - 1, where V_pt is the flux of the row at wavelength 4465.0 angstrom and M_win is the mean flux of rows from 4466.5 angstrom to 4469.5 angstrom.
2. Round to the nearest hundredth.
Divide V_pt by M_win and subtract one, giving -0.11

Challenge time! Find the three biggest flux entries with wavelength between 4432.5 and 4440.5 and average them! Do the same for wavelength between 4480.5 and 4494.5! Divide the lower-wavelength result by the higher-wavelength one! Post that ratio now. 0.89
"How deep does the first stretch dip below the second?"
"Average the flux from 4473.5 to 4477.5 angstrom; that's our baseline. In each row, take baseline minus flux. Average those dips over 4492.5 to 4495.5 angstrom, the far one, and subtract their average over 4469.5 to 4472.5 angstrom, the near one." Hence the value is 0.36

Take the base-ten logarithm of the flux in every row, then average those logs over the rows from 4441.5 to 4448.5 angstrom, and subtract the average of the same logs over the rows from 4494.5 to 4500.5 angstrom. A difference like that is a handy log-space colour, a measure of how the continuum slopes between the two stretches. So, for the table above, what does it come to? -0.033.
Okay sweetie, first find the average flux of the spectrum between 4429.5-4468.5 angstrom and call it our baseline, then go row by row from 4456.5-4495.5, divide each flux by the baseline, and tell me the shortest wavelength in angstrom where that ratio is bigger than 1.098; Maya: 4469.0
